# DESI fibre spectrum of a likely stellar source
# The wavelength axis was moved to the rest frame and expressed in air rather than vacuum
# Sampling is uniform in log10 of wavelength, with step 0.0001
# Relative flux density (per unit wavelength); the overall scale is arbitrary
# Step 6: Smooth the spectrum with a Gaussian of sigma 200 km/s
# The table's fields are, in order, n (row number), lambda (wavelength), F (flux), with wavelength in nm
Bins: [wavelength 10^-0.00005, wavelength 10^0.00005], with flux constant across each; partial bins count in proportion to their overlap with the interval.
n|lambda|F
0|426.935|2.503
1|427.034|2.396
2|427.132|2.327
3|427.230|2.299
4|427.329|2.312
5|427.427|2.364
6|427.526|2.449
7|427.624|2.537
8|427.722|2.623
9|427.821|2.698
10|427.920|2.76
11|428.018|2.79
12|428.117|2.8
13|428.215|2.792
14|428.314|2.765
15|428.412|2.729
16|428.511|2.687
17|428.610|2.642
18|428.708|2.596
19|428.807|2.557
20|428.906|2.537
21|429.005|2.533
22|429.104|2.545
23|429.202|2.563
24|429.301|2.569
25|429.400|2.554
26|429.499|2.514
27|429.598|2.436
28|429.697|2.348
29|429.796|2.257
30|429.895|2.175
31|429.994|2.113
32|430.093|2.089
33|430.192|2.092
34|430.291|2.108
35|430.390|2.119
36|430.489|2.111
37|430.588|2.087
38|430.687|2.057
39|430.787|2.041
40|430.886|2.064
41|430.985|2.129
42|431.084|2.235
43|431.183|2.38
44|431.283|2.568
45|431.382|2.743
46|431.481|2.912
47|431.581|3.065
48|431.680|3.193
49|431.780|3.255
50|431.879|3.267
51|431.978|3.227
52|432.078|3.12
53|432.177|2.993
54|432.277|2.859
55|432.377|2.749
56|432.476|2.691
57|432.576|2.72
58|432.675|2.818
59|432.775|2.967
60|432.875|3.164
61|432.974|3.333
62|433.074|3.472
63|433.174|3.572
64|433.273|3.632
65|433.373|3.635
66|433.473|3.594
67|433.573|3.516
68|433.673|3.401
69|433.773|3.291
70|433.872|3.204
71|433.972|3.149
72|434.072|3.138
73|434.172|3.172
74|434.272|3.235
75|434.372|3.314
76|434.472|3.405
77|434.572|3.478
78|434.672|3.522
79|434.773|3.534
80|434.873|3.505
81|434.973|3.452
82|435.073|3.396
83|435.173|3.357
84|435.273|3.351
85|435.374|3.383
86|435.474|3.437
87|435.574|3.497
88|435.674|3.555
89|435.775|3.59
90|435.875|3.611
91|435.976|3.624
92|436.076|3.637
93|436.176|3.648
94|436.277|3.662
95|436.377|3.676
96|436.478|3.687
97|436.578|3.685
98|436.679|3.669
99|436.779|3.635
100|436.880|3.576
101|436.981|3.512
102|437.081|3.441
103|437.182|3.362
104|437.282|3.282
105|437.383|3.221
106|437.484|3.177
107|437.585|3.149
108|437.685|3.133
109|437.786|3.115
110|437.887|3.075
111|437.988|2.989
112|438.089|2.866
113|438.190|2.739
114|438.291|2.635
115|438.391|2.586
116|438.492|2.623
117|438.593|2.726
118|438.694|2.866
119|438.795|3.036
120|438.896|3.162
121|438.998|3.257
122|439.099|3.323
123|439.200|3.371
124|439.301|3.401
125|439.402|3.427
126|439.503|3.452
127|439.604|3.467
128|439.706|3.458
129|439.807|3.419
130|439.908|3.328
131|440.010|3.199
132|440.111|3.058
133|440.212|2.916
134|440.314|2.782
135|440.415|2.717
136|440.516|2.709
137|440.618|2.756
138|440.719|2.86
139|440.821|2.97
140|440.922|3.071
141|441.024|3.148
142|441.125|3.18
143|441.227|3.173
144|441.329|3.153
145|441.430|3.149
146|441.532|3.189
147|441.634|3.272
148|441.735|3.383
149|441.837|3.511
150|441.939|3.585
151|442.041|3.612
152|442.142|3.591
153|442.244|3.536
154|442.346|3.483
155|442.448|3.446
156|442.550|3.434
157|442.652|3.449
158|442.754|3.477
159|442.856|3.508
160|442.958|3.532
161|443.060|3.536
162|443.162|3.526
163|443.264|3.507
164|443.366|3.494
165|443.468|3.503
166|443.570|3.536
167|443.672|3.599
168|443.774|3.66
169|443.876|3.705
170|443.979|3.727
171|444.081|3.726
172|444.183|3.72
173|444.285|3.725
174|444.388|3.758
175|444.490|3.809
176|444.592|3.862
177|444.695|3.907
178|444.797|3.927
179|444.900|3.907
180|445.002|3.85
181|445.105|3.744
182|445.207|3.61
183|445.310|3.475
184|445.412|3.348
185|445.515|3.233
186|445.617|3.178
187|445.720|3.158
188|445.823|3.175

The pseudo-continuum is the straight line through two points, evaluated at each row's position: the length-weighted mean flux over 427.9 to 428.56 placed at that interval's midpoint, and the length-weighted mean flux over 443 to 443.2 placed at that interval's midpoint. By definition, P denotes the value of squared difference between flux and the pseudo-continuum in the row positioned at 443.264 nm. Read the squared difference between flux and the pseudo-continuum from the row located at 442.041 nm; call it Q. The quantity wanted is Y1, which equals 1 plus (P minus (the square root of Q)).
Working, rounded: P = 0.00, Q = 0.02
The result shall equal 0.87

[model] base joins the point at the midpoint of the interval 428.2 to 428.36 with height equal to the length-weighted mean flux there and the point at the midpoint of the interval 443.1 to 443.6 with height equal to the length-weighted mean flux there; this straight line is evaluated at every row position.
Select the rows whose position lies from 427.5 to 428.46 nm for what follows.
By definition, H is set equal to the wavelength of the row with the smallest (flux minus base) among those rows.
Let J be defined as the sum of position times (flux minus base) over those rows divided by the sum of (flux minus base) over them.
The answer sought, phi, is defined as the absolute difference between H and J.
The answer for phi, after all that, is 0.07 nm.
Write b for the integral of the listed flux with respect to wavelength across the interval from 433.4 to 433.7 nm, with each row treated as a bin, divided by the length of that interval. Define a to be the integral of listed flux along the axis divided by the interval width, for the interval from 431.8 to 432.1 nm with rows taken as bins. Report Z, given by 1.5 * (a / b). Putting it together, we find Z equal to 1.4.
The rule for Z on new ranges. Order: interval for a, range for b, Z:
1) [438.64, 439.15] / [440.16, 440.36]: 1.6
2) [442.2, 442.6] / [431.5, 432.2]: 1.6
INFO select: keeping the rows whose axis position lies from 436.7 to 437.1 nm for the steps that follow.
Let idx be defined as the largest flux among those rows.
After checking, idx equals 3.635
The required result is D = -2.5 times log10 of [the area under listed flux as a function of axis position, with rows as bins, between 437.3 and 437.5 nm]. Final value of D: 0.5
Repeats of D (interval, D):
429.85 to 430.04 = 1.0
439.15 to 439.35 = 0.4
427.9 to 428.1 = 0.6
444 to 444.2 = 0.3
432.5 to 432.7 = 0.6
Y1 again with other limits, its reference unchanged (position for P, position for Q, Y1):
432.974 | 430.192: 0.33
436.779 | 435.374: 0.93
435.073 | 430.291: 0.32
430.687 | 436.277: 1.21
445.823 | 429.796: 0.66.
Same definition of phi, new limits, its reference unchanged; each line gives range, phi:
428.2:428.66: 0.04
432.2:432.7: 0.02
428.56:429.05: 0.17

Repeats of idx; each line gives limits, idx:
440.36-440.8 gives 2.86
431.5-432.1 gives 3.267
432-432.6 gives 3.12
